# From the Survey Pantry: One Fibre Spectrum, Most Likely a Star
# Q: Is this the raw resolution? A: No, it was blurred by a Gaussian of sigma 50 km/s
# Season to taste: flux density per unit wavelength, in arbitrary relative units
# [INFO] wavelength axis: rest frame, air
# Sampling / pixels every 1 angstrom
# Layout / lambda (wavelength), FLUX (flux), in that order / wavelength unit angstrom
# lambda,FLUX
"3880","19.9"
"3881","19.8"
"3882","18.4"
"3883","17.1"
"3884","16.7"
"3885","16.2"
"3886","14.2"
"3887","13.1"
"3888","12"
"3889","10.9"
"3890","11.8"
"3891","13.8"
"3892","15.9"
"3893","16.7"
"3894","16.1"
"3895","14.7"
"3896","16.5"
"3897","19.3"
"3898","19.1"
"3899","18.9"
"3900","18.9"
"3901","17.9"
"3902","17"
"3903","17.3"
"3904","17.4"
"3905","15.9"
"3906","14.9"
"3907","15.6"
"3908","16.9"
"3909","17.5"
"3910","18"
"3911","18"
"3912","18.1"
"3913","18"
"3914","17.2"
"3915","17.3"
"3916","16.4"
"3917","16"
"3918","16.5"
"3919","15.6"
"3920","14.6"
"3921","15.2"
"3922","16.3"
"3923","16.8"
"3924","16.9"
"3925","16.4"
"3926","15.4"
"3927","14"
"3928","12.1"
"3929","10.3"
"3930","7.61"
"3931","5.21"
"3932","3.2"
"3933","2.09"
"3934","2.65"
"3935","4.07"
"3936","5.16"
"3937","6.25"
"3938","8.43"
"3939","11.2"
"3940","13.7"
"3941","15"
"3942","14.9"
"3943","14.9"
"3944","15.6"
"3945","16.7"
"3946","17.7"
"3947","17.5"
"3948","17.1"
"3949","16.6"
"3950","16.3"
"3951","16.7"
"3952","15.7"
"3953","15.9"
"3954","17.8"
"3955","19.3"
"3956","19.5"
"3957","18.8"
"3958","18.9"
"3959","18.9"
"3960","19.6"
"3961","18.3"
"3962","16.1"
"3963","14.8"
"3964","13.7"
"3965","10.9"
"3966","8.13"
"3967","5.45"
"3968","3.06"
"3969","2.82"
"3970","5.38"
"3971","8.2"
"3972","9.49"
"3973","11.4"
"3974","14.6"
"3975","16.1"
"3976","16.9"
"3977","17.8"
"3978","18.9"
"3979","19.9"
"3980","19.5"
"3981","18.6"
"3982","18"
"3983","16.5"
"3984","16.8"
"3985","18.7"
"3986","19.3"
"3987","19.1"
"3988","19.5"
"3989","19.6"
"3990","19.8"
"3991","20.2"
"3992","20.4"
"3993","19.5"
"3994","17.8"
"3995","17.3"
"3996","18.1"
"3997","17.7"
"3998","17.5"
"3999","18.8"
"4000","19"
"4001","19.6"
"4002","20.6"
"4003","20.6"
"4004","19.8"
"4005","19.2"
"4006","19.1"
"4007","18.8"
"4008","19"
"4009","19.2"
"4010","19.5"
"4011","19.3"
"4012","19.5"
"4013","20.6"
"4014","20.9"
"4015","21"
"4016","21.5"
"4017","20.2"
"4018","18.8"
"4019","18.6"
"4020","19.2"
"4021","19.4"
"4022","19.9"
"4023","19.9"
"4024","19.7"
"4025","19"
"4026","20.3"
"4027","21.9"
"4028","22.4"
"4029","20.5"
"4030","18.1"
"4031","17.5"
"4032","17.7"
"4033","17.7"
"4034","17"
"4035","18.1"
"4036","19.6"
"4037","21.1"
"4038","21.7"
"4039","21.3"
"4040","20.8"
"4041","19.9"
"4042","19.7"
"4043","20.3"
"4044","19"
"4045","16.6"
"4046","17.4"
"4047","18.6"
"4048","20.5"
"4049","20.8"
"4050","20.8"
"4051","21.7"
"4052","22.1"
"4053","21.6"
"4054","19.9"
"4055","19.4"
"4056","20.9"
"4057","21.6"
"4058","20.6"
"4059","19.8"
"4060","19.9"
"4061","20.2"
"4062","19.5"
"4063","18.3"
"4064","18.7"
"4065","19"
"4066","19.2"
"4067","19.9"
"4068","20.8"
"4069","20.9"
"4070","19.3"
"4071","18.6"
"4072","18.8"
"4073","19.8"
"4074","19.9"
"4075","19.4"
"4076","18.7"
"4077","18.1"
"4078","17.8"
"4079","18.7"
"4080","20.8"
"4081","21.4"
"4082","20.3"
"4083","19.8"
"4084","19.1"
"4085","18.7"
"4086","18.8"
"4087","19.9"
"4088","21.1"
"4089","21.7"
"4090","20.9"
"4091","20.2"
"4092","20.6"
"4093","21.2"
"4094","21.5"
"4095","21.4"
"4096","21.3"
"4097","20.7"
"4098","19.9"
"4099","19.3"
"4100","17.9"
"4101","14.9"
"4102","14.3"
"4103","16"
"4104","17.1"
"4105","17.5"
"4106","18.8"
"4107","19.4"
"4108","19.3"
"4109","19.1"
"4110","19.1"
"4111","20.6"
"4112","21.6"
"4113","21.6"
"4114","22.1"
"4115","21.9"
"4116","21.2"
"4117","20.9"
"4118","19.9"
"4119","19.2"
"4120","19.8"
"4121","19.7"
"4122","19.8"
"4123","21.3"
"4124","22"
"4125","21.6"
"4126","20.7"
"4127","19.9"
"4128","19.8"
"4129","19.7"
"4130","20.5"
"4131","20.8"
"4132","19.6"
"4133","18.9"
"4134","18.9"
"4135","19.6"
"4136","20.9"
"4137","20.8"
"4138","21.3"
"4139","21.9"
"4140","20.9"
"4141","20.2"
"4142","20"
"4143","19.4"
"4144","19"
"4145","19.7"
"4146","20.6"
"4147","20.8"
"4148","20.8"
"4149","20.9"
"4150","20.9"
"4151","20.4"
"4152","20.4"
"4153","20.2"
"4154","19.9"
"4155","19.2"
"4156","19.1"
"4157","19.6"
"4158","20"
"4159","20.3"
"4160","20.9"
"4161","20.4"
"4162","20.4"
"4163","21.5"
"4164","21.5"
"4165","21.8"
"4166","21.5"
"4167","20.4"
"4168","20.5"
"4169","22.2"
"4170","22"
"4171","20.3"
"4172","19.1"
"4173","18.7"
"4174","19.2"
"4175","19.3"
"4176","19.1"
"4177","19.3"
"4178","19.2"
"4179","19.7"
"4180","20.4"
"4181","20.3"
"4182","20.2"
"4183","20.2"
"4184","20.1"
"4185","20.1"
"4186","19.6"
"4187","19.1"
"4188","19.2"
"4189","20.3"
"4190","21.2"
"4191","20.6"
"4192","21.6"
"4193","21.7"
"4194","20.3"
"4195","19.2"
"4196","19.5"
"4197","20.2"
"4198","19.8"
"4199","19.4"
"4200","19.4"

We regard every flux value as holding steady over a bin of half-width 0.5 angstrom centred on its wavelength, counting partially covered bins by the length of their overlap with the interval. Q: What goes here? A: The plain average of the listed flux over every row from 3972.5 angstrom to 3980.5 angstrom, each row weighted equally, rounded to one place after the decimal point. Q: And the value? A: 16.9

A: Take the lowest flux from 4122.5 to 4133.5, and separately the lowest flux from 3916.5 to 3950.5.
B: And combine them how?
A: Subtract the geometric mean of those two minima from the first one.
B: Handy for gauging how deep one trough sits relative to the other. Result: 13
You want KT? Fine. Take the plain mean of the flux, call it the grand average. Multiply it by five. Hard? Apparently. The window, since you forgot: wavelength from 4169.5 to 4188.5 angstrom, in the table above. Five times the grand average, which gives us 99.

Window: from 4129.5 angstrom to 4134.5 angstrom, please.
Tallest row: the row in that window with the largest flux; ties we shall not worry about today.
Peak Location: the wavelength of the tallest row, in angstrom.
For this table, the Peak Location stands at 4131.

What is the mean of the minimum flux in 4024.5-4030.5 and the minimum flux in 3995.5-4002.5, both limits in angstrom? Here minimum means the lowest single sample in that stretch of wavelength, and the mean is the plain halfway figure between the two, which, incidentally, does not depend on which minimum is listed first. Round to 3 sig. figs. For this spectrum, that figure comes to 17.8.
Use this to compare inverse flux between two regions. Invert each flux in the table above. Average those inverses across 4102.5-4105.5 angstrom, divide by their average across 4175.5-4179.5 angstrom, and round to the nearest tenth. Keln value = 1.1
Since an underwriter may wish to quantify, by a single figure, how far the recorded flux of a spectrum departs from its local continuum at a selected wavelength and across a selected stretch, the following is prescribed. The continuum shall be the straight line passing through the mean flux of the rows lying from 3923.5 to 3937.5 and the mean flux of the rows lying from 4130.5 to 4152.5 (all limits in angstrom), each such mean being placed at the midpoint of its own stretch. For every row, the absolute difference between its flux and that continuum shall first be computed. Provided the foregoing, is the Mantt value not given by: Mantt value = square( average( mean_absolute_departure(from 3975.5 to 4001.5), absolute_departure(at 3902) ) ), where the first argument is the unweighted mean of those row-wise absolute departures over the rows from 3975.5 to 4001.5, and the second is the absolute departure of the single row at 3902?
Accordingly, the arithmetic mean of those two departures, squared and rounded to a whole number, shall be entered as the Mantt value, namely 70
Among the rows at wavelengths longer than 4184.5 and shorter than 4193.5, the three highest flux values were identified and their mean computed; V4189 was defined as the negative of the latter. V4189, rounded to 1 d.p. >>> -21.5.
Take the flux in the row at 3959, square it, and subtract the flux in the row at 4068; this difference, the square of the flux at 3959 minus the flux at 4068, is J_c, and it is 336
